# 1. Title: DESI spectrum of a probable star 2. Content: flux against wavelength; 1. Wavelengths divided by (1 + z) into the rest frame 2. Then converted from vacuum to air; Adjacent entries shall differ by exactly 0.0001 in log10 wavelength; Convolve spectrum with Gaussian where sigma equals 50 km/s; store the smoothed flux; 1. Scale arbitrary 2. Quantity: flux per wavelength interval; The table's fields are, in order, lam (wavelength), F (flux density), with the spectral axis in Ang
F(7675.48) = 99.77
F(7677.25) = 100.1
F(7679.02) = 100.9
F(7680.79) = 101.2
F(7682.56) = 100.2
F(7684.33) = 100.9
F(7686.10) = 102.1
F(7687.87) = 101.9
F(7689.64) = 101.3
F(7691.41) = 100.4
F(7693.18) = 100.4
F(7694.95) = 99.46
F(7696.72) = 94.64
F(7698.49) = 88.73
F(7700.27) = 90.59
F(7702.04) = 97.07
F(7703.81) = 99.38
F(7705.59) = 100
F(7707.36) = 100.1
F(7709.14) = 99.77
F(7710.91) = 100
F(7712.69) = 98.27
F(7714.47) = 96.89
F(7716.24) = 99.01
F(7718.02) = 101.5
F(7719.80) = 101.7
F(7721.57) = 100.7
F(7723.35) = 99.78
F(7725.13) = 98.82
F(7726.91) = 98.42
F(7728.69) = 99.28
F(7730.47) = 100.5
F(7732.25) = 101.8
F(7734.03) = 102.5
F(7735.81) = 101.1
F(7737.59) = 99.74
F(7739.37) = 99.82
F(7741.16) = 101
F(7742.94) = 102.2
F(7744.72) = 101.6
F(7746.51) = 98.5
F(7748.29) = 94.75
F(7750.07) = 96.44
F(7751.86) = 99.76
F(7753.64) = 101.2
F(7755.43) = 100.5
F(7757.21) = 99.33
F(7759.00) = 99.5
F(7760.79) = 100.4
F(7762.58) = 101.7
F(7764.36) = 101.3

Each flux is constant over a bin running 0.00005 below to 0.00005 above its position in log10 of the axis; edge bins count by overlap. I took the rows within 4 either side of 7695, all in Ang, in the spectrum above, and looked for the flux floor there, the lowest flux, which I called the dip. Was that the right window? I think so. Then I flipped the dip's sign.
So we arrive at -89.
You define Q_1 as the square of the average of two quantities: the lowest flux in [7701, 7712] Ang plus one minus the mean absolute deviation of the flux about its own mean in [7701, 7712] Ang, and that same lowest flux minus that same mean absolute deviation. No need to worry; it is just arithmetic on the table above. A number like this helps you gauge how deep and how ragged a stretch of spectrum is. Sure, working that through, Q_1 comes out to 9369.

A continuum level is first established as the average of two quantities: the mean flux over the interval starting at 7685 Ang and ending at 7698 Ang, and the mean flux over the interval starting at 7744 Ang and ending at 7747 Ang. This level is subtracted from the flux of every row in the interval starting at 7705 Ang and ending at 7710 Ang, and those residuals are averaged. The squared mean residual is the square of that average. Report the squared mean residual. 0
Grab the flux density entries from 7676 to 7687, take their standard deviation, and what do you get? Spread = 0.7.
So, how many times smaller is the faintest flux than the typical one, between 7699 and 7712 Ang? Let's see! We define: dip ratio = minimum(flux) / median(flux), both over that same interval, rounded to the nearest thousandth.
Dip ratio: 0.908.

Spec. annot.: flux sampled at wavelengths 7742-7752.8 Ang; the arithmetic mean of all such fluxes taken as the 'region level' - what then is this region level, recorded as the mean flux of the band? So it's 99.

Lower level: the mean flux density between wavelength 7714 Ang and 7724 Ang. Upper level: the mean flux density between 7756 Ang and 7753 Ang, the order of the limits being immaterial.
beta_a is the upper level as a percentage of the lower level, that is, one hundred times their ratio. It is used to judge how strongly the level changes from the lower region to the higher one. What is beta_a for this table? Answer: 101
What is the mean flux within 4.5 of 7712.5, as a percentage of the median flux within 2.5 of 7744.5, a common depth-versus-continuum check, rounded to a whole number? 97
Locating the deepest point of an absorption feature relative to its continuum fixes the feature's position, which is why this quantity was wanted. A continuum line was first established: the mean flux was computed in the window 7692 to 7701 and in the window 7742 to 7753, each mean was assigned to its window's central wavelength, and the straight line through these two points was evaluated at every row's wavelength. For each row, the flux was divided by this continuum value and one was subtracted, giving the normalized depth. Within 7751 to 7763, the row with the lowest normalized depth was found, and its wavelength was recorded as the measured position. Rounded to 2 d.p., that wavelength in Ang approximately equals 7757.21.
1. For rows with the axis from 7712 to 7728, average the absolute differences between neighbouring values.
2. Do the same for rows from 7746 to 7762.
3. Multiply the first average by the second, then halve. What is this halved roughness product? 0.97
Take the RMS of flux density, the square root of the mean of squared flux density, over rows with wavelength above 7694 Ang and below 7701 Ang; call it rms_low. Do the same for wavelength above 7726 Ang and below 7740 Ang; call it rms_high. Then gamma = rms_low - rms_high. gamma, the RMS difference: -7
